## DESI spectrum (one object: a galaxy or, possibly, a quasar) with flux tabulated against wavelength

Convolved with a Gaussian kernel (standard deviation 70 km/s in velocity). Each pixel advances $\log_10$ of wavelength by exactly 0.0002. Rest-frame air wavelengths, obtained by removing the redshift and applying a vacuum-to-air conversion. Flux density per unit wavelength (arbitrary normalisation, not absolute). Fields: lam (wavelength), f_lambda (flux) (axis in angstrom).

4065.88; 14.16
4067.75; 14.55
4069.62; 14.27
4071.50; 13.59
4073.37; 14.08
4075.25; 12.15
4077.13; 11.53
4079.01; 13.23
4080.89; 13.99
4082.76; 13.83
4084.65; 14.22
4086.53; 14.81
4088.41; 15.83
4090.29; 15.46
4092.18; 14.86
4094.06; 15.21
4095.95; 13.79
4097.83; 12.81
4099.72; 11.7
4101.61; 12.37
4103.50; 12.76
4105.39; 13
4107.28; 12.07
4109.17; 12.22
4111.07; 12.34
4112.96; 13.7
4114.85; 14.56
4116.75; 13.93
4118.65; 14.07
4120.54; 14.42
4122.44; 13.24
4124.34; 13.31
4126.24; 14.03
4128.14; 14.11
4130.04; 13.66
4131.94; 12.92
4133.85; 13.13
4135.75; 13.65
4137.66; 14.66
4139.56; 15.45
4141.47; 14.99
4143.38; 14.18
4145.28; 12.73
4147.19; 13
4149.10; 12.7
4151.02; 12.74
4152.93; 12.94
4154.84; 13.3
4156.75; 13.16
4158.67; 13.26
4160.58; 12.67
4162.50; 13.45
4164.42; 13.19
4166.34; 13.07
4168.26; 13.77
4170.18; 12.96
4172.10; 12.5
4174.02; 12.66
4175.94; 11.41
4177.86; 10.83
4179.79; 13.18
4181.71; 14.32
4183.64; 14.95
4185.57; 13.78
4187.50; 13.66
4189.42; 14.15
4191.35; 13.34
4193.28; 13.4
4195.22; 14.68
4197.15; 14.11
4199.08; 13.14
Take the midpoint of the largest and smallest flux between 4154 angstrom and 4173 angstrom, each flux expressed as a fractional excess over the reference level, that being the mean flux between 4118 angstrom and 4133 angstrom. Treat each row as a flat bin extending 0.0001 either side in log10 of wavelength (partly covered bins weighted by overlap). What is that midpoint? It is -0.04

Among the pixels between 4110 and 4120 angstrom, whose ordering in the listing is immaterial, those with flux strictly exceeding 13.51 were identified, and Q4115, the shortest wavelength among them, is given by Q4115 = 4112.96 angstrom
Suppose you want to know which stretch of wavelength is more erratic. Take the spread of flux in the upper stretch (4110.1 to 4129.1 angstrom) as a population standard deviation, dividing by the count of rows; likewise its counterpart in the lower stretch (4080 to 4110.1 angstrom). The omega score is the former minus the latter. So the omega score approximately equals -0.64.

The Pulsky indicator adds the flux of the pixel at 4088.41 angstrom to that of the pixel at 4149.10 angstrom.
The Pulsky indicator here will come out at 28.5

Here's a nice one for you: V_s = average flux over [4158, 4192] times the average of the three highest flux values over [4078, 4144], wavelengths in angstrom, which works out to 205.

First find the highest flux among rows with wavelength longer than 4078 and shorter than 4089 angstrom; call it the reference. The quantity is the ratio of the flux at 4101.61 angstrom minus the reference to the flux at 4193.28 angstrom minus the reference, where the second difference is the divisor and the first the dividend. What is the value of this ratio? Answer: 1.42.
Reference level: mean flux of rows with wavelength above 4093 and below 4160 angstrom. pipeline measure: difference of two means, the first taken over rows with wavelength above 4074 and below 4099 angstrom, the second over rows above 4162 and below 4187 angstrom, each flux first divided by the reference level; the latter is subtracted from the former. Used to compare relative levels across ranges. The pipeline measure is 0.07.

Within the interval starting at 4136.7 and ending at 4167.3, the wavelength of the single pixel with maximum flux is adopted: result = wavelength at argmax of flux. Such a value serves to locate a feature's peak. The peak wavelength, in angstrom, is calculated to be 4139.56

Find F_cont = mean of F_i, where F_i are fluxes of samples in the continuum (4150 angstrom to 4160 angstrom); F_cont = 13.1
